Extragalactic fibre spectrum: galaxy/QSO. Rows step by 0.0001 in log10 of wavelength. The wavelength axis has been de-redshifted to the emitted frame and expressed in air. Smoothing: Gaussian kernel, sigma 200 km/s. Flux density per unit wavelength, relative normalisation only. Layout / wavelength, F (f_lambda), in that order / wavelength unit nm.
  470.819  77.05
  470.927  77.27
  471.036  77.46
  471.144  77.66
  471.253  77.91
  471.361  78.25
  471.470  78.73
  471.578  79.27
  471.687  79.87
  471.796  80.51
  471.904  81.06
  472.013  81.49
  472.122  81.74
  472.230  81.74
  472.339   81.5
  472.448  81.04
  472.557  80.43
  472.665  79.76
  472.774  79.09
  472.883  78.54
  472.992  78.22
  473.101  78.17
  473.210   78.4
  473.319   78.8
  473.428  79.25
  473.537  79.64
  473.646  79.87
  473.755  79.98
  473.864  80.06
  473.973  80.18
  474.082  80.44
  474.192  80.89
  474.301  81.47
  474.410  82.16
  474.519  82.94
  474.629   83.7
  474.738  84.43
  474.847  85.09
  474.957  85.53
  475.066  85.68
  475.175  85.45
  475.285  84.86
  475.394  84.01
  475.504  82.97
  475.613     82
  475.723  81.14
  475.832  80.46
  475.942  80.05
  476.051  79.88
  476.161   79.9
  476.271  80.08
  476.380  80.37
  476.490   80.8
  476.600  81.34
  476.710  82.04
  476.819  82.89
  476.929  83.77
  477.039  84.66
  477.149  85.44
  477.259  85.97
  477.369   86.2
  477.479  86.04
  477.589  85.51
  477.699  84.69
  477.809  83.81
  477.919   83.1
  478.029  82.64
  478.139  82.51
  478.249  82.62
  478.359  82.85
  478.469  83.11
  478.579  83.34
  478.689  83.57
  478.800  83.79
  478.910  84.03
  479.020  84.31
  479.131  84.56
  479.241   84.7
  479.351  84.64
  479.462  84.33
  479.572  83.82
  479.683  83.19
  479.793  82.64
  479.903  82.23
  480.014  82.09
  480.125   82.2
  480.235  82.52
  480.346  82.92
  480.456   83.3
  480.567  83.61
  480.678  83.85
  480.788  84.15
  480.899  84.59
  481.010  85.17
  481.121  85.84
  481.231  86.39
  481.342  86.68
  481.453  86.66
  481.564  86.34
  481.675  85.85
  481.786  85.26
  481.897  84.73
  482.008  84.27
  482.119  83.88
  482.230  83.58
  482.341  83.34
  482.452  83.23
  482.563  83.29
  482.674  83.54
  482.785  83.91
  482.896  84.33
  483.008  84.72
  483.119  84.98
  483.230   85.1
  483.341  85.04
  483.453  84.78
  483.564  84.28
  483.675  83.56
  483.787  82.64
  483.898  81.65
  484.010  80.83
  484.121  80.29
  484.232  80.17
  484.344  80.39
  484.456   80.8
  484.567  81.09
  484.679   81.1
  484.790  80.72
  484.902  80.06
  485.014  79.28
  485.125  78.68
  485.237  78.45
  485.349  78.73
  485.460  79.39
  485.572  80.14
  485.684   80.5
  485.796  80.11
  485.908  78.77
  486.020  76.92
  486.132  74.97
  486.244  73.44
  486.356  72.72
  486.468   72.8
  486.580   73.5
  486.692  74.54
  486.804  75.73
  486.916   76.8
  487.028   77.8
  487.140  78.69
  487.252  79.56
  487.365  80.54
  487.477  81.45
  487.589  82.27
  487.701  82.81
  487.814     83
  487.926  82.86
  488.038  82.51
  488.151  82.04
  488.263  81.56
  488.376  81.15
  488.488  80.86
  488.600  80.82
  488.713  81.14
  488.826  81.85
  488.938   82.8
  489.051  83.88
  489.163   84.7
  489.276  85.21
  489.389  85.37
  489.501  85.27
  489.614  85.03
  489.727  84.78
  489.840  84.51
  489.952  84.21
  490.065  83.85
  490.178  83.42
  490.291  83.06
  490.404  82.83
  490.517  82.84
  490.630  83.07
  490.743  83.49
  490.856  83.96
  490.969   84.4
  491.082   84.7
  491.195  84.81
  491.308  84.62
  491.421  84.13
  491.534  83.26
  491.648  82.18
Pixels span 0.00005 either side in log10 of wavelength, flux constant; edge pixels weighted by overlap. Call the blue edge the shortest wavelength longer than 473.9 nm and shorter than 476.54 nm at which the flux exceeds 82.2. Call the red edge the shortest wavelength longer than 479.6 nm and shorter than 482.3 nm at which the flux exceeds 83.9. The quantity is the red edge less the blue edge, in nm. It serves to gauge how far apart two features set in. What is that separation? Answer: 6.27 nm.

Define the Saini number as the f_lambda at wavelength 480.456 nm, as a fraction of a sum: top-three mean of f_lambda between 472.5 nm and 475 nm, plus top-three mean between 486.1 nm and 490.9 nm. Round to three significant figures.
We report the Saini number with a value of 0.489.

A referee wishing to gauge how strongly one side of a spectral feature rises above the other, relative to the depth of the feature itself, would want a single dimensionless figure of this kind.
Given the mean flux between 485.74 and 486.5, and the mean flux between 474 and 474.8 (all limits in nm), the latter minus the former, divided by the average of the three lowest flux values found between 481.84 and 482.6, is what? 0.08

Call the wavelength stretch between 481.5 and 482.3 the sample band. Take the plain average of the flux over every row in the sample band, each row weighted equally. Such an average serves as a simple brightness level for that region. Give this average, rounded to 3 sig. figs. 84.8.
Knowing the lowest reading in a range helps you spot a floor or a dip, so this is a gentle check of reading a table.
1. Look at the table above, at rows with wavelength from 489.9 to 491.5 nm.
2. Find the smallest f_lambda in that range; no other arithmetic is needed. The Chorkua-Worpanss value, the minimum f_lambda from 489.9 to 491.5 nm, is 82.83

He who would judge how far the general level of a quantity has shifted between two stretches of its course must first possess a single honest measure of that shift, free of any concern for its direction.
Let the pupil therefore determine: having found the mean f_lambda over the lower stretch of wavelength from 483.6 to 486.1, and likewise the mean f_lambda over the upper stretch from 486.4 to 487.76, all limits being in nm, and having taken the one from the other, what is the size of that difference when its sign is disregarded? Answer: 2.2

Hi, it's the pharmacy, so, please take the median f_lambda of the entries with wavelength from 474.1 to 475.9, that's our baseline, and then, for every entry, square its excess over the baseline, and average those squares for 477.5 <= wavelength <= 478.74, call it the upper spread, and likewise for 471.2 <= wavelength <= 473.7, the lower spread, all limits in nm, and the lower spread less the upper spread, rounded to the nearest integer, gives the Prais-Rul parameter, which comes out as 14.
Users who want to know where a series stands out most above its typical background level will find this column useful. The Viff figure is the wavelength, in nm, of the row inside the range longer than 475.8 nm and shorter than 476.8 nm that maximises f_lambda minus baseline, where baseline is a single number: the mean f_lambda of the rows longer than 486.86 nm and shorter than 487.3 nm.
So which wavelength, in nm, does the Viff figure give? 476.710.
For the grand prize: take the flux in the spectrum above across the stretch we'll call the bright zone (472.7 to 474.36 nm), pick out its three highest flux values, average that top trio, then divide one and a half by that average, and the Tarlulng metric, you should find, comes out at 0.0185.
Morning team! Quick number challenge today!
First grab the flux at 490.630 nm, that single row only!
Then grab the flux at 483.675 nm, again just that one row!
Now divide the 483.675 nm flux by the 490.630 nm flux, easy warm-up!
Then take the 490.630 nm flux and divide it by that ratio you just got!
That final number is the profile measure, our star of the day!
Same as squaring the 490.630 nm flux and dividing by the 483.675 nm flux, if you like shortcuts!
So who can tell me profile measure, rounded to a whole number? 83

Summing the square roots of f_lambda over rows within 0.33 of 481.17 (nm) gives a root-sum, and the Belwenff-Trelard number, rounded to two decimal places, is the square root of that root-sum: 7.46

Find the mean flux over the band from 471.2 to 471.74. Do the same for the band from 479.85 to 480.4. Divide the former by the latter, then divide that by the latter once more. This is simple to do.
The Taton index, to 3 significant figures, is 0.0116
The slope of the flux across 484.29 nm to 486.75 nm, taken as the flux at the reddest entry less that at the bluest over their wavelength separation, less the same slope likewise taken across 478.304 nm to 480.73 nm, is -3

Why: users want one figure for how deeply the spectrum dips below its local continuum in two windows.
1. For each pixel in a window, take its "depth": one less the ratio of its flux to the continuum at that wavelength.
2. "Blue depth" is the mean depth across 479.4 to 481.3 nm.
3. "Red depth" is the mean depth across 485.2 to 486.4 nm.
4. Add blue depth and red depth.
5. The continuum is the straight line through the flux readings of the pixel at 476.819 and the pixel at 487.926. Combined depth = 0.05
